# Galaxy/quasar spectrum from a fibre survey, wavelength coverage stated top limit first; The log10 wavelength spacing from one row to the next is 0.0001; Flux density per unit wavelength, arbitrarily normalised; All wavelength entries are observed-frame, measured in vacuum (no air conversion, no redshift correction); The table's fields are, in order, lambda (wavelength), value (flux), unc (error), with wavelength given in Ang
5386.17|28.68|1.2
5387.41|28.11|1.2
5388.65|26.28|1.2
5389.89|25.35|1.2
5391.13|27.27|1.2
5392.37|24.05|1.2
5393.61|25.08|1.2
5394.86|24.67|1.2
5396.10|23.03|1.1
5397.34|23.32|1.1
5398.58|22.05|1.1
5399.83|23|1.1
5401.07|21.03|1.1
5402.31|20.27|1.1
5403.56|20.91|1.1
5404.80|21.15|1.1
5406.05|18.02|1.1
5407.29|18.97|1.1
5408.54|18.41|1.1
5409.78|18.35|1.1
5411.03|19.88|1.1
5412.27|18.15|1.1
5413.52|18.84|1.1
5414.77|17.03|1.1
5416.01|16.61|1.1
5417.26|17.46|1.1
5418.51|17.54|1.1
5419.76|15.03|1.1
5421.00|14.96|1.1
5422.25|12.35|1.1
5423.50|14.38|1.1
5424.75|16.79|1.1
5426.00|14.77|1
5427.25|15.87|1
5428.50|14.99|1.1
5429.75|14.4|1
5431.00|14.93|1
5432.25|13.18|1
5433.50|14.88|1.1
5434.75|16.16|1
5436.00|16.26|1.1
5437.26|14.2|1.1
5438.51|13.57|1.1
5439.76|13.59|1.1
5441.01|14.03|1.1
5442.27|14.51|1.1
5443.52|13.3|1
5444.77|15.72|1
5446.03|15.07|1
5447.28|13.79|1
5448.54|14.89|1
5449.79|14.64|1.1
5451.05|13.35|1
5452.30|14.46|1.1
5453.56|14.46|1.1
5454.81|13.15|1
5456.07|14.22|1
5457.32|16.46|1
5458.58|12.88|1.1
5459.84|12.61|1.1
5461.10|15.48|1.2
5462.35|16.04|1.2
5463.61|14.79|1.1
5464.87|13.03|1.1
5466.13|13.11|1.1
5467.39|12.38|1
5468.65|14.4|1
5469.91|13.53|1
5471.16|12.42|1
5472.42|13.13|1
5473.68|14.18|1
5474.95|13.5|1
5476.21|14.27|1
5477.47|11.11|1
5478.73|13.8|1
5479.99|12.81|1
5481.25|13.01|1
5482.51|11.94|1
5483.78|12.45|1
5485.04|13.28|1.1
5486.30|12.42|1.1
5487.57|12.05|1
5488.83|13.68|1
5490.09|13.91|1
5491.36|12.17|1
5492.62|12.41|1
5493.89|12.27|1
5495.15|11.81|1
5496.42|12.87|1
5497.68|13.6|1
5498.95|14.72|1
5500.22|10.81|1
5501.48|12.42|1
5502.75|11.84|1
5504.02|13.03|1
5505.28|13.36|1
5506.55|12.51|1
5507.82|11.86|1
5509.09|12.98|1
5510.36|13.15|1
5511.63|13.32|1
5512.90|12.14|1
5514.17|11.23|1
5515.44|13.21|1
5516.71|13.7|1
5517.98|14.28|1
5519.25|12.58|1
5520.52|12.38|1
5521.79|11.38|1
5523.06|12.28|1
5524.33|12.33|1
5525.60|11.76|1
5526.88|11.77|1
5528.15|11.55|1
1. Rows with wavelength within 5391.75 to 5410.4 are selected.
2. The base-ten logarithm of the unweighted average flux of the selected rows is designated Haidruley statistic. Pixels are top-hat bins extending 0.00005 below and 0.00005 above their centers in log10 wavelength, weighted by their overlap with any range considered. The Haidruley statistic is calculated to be 1.33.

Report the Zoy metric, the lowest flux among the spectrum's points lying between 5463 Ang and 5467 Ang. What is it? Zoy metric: 13.03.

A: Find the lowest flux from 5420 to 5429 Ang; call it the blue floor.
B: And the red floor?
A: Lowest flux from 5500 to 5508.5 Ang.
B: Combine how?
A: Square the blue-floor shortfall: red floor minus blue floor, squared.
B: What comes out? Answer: 2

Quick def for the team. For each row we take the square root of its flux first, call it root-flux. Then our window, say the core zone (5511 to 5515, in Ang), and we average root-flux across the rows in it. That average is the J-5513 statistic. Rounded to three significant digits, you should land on 3.50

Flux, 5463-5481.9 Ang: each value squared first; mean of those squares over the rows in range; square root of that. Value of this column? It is 13.3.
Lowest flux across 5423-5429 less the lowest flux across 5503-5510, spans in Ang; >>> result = 2.5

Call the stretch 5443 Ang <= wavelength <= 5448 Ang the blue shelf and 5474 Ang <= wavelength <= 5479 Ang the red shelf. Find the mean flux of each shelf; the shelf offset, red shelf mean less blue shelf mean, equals -1.3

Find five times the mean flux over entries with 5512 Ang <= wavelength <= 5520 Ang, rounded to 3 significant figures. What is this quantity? 64.3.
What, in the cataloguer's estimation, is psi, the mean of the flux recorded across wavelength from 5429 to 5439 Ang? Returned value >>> 14.7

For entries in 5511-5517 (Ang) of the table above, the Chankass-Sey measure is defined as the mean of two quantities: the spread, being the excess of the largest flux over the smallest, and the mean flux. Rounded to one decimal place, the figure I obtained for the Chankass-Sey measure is 7.6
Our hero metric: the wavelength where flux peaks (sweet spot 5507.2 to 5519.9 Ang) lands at 5517.98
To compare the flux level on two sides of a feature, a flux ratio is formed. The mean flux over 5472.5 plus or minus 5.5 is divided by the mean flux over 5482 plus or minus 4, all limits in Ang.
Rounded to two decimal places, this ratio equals 1.03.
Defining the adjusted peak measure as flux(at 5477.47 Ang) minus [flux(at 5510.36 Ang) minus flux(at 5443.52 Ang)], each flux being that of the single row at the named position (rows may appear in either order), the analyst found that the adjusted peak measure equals 11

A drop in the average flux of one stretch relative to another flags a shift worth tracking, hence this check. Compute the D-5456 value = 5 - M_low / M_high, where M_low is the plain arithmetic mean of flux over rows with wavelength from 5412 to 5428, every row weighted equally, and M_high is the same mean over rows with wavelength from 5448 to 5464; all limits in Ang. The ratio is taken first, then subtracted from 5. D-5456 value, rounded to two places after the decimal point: 3.88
